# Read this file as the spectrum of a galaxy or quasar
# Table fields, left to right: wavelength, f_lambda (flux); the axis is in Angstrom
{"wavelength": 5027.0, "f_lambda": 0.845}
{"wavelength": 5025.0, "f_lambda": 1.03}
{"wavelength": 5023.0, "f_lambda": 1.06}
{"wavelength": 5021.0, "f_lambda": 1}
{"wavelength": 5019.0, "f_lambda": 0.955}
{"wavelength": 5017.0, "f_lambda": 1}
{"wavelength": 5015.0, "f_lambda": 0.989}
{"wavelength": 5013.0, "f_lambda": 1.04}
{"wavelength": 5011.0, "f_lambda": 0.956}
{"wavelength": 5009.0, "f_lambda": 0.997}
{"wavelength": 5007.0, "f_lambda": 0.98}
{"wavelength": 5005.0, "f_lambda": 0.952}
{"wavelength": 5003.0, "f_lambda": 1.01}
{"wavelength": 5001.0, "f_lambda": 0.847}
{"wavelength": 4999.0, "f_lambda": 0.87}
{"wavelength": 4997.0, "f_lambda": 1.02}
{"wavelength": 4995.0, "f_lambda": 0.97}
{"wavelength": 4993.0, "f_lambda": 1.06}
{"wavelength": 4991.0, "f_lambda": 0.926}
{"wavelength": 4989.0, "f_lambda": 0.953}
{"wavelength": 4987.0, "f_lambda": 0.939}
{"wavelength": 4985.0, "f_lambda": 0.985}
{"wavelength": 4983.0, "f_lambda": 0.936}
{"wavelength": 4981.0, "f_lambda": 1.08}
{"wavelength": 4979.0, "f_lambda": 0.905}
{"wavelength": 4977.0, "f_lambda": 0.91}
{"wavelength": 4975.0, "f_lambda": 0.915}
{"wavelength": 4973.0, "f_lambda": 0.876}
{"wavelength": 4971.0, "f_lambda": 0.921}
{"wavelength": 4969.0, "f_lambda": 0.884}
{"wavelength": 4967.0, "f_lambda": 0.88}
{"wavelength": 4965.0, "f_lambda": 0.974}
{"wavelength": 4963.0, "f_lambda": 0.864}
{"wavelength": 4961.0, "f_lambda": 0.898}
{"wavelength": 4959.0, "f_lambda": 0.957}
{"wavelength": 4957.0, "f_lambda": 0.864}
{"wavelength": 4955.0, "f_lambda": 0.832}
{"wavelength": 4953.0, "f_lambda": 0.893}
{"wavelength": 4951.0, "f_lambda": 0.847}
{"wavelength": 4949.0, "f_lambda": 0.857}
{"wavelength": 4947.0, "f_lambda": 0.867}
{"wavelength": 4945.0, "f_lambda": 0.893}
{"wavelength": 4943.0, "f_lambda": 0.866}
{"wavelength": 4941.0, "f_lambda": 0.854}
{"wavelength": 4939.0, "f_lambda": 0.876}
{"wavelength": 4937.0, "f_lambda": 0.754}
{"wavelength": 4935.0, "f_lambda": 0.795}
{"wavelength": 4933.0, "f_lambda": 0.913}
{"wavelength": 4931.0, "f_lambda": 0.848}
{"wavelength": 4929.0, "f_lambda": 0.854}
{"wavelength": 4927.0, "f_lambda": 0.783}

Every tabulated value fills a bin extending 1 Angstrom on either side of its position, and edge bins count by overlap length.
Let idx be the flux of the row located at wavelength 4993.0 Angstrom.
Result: 1.06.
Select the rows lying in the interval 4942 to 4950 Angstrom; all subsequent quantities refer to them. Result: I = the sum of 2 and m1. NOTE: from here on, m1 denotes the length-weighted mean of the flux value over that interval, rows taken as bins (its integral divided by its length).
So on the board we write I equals 2.87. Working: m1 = 0.87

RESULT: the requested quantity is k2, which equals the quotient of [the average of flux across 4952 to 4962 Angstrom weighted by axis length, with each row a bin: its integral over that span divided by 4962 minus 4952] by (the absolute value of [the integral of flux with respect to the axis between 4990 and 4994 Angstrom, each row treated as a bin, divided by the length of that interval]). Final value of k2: 0.90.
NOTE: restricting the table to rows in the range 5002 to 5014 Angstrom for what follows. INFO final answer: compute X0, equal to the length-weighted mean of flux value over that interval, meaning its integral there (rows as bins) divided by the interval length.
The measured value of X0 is 0.99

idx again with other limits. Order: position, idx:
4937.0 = 0.754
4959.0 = 0.957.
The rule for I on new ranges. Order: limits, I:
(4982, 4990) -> 2.95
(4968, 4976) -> 2.90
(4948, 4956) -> 2.86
